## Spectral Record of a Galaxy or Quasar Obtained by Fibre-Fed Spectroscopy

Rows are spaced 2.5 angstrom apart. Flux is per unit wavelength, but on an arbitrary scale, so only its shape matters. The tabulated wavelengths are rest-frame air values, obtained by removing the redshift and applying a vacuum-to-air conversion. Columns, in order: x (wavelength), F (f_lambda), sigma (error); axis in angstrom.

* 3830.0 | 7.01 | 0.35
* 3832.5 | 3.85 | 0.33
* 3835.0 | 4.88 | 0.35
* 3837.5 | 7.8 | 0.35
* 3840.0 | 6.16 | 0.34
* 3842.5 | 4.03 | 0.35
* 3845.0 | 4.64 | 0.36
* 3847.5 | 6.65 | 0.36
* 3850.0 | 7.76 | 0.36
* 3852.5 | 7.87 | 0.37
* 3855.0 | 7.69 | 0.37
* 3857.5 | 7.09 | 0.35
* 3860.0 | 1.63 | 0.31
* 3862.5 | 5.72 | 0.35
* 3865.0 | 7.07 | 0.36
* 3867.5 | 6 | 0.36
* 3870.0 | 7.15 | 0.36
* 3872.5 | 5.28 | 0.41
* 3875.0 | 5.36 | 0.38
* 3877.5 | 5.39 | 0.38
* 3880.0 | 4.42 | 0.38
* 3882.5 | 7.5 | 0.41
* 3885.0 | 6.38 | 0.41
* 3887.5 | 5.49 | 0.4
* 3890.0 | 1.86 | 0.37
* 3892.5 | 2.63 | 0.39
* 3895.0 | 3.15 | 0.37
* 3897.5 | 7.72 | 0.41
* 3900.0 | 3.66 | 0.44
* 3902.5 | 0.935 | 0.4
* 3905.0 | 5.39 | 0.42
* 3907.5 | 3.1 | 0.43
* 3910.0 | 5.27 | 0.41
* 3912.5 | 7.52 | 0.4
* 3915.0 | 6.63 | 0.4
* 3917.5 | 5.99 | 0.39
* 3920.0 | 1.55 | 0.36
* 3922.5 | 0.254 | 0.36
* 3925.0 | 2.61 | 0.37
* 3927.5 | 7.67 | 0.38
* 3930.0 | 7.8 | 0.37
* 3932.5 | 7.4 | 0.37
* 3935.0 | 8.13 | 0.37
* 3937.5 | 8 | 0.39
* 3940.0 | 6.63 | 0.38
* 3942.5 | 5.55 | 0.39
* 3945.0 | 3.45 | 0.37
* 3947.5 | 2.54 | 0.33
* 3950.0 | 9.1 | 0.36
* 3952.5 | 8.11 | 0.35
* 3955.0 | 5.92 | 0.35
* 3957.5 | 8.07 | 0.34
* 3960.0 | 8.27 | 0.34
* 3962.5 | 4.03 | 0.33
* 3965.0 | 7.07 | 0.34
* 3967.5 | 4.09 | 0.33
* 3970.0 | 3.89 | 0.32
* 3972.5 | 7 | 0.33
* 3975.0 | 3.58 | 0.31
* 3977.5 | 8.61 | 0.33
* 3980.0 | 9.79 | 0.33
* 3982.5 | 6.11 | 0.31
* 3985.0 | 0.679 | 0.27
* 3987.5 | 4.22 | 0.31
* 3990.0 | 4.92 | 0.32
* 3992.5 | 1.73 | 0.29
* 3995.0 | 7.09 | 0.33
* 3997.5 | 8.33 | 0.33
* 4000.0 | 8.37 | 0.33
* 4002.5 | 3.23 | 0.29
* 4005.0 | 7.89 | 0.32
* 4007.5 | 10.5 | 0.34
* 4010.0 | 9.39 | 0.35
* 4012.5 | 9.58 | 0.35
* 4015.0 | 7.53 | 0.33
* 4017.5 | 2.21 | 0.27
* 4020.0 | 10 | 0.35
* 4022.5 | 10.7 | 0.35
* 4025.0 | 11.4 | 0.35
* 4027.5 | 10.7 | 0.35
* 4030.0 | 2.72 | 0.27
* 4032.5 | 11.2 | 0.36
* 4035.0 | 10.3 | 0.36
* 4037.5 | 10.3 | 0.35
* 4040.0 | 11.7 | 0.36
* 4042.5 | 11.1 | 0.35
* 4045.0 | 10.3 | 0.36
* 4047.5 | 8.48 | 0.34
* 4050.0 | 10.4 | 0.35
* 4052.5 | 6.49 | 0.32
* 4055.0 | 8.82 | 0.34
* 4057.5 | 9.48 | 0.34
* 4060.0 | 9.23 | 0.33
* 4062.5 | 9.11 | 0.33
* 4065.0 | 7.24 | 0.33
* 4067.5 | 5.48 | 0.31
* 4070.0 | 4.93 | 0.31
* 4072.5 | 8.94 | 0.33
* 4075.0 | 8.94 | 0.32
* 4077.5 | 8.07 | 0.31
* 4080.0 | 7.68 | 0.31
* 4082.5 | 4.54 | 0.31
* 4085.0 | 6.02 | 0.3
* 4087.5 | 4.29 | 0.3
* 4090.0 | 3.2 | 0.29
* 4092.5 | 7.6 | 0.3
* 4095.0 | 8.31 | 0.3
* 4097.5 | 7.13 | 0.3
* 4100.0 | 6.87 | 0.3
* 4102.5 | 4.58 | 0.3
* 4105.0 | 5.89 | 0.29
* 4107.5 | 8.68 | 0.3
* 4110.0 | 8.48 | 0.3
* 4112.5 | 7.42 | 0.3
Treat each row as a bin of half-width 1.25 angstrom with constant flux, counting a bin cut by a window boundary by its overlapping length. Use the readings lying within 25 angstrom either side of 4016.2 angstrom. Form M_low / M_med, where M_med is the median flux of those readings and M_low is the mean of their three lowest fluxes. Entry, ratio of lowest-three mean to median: 0.2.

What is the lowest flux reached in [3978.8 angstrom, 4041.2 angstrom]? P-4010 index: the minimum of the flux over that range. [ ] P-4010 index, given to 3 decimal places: 0.679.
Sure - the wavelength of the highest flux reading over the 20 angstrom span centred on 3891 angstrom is 3897.5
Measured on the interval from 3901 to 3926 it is 3912.5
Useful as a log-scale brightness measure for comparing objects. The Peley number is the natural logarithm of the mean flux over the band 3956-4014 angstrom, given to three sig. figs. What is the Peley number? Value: 1.85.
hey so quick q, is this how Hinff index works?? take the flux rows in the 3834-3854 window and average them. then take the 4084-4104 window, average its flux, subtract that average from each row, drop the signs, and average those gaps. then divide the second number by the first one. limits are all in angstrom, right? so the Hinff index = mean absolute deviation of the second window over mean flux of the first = 0.24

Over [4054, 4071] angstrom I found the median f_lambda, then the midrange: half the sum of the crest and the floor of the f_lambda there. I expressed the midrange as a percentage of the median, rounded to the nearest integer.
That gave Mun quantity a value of 82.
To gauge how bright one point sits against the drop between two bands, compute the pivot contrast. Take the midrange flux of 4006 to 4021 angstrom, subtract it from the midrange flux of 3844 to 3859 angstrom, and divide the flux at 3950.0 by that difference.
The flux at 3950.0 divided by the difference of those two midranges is -91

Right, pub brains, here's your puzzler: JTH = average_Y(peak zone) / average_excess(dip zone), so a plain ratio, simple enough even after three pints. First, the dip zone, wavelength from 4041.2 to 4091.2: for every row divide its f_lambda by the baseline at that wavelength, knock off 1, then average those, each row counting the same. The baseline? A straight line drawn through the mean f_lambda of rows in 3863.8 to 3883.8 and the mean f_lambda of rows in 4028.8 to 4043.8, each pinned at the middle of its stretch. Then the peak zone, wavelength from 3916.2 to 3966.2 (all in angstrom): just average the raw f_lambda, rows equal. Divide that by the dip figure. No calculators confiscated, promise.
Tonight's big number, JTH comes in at -24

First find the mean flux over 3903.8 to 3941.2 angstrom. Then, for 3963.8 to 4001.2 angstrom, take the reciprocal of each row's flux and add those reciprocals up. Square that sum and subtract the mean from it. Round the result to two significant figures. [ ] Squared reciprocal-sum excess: 13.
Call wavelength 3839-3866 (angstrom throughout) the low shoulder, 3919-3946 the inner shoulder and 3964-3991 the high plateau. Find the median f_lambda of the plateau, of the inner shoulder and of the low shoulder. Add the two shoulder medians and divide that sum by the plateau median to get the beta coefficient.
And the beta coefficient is 2.7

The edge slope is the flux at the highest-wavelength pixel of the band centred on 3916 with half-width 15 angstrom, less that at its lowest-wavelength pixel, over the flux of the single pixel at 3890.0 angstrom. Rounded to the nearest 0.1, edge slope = 3.7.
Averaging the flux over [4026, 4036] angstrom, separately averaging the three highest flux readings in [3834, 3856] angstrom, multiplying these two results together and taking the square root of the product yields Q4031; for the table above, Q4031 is 8.3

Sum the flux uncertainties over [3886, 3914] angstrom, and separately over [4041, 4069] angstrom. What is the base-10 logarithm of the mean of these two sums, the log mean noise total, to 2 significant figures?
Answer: 0.61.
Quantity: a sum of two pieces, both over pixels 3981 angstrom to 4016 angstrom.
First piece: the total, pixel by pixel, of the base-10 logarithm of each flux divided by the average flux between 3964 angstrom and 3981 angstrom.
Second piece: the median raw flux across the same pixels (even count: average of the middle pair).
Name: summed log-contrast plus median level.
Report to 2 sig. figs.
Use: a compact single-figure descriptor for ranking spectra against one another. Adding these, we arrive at 6.3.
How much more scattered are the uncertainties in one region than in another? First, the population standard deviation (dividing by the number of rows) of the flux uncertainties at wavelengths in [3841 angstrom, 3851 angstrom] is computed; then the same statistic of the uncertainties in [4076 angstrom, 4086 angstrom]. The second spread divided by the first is 1.0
